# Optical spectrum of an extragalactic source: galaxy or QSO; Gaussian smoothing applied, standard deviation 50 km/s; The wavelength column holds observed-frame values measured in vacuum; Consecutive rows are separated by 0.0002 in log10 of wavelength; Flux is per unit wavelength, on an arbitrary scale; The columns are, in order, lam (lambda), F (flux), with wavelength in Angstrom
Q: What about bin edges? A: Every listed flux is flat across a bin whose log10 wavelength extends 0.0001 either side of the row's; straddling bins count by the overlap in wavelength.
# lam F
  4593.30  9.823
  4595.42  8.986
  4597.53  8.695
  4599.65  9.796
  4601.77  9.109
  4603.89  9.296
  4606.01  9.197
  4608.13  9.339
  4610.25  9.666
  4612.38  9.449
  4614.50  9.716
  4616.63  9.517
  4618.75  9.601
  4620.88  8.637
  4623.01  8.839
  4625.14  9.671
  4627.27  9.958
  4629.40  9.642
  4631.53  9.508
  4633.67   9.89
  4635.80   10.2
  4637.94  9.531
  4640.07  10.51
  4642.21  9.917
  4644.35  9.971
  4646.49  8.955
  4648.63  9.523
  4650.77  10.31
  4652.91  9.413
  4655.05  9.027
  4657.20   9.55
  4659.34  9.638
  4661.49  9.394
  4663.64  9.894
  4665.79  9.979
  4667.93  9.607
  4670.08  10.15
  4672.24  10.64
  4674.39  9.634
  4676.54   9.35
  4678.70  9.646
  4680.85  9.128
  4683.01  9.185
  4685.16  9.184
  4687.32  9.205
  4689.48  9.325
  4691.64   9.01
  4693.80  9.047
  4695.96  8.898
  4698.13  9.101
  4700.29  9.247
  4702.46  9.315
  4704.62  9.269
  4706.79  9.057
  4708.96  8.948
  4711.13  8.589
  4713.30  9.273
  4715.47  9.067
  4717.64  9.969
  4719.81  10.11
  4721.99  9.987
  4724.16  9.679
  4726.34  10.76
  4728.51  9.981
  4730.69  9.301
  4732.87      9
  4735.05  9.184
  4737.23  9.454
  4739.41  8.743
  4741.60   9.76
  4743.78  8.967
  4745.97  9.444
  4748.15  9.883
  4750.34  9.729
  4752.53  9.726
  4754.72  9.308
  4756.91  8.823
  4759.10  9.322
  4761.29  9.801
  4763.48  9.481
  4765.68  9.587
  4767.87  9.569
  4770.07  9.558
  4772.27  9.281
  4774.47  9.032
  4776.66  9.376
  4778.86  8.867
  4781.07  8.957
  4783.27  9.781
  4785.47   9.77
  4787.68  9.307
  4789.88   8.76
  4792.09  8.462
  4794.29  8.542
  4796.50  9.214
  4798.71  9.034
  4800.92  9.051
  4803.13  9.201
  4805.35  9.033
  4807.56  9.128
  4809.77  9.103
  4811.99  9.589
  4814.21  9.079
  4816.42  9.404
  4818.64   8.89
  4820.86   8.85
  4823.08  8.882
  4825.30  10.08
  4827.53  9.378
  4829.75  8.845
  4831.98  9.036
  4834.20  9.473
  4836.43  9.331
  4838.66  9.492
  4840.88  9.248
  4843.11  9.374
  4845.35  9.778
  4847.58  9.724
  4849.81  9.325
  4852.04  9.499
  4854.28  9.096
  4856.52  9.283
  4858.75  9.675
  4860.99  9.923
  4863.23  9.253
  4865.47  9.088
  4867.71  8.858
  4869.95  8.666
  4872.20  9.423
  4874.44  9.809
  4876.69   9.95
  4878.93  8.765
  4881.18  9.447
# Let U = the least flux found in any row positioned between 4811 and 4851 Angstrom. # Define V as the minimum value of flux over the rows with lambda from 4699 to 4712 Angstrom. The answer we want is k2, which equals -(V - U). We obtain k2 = 0.3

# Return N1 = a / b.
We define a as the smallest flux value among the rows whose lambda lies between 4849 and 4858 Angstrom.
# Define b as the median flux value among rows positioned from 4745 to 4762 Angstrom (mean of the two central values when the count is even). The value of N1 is 0.95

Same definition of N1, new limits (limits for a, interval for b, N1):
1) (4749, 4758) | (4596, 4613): 0.95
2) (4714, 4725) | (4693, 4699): 1.00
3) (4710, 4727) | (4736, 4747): 0.91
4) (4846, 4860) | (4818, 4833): 1.02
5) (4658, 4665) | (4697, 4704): 1.02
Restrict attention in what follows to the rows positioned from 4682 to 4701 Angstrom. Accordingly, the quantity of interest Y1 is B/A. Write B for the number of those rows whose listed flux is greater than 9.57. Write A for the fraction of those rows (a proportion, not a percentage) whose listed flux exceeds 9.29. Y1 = 0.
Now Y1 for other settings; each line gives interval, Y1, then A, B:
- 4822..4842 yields 2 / 0.6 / 1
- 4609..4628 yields 6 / 0.8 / 5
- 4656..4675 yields 7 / 1.0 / 7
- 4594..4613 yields 4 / 0.6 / 2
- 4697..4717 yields 0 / 0.1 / 0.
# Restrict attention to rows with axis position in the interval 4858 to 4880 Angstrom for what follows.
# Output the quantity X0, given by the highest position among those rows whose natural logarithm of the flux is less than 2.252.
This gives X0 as 4878.93 Angstrom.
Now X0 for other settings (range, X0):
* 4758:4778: 4776.66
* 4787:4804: 4803.13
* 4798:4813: 4809.77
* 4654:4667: 4661.49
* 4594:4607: 4606.01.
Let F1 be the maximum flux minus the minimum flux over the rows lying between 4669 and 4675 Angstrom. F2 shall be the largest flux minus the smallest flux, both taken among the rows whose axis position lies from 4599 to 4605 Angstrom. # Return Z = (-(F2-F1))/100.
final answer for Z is 0.003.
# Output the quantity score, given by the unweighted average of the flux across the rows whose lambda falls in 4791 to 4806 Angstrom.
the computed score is 8.93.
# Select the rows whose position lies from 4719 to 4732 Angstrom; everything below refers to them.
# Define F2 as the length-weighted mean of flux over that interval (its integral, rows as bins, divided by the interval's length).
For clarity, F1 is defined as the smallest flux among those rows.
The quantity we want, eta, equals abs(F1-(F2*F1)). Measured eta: 83.2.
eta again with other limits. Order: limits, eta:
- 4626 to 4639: 83.5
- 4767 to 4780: 73.3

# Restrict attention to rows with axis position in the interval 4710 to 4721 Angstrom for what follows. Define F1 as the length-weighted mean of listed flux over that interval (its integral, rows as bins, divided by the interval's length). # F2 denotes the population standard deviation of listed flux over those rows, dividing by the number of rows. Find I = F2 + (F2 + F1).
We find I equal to 10.5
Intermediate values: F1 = 9.4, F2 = 0.57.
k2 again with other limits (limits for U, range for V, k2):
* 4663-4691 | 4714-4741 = 0.4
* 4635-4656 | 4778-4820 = 0.5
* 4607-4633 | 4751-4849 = 0.2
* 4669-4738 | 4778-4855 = 0.1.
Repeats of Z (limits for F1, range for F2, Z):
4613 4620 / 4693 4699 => 0.000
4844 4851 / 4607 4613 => 0.001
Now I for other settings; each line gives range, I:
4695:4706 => 9.5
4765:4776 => 9.8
